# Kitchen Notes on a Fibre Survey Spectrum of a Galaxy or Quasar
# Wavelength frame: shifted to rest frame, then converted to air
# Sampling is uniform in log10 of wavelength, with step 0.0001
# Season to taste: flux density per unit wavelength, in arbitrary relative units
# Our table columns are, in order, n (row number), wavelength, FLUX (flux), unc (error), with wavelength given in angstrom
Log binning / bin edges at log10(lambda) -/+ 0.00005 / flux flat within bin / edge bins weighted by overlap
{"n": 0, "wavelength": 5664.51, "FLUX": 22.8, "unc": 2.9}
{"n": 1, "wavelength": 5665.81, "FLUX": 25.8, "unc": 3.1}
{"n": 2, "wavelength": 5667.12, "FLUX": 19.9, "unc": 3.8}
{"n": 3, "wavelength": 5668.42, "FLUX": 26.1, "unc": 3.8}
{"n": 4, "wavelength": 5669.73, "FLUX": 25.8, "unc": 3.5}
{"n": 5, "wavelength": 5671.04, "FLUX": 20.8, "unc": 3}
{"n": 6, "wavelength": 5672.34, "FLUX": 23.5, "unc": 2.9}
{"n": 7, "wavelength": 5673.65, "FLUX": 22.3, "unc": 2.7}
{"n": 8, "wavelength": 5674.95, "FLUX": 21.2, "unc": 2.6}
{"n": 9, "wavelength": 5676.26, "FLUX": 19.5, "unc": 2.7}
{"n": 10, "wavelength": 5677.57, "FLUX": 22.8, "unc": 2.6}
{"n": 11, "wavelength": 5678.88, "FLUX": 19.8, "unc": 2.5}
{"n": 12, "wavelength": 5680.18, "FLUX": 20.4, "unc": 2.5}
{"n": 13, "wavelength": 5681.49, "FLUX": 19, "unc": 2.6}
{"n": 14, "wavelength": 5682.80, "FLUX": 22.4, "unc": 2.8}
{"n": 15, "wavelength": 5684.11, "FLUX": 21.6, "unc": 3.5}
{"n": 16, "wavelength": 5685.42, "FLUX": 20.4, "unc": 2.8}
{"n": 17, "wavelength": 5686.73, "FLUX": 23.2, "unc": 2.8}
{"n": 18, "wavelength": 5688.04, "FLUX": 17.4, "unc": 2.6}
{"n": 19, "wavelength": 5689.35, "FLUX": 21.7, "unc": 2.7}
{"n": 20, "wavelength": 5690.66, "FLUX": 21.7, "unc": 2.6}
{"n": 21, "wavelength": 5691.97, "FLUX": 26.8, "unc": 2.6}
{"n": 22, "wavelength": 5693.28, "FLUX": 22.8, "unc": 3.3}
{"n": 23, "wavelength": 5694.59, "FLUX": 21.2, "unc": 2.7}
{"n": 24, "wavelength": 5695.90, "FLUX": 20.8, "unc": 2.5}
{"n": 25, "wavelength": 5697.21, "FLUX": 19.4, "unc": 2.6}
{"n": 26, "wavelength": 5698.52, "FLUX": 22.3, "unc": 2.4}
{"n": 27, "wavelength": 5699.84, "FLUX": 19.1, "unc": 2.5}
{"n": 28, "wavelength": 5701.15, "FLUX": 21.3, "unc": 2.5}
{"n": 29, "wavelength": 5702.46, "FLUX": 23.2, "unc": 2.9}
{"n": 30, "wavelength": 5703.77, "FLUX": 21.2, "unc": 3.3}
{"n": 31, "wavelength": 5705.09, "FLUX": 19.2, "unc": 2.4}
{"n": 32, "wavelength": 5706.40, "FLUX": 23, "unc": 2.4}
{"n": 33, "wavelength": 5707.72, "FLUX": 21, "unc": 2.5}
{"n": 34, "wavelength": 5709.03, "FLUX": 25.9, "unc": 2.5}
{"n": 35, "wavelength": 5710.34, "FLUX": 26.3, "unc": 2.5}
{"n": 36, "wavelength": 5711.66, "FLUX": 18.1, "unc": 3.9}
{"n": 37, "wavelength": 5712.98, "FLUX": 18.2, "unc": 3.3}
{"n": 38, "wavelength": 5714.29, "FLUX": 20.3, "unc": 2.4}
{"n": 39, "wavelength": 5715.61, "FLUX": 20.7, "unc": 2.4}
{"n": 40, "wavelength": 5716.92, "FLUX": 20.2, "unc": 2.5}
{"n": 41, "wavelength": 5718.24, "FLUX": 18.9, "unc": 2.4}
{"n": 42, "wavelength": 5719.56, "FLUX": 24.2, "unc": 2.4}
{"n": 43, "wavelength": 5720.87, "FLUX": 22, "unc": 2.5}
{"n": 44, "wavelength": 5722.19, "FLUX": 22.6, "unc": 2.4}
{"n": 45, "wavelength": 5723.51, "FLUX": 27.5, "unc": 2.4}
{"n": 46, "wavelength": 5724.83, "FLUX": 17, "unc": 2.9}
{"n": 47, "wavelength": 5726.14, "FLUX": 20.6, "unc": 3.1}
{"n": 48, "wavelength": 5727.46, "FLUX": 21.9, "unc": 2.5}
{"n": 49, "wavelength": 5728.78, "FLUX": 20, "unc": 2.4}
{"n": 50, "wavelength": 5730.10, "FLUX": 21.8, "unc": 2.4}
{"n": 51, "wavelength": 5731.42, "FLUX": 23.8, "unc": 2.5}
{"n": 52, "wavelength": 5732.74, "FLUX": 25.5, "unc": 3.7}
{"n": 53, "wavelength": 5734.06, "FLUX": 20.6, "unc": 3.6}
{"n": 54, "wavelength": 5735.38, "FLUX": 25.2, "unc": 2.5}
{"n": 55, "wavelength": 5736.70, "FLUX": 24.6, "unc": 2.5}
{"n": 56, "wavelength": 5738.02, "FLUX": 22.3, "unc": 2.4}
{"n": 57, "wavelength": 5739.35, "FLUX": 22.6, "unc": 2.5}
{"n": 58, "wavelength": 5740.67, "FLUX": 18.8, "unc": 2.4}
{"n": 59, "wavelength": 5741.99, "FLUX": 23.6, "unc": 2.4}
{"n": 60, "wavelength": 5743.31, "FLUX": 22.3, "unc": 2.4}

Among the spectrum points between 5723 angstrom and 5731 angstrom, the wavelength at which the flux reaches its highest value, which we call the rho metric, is 5723.51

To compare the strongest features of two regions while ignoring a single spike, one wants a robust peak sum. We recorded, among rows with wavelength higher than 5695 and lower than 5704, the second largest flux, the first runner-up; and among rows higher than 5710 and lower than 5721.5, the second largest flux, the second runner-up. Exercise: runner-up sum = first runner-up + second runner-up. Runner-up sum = 46.5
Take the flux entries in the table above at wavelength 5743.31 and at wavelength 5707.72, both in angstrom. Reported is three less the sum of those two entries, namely -40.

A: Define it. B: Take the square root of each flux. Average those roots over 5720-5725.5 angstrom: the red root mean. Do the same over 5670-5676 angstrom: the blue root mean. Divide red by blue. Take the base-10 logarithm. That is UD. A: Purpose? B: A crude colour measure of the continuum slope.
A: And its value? 0.002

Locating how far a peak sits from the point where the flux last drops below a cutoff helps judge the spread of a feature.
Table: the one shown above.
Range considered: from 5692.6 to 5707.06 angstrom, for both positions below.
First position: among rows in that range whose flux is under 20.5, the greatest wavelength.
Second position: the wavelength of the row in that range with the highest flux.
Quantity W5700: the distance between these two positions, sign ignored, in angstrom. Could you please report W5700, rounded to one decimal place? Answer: 2.6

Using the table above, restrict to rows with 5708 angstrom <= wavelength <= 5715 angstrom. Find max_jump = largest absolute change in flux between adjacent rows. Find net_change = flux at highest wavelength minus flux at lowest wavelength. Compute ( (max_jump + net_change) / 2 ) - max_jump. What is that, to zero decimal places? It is -7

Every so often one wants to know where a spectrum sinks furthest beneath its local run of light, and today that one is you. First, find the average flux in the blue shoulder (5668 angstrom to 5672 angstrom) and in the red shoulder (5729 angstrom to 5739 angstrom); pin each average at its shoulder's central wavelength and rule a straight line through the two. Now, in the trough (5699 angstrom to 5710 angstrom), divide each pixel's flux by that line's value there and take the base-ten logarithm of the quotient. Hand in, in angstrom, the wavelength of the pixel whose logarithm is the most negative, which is 5699.84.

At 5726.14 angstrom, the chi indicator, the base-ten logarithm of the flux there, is 1.31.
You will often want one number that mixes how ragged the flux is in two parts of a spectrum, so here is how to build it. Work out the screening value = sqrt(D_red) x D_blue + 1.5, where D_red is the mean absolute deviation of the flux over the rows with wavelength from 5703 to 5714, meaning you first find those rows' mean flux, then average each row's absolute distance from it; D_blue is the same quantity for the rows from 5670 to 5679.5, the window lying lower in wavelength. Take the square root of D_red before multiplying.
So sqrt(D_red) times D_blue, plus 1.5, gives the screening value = 3.5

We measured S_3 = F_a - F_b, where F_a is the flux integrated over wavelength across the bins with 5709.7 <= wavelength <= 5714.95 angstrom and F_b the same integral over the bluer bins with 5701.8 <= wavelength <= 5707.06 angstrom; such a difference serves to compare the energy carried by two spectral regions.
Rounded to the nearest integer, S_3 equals -5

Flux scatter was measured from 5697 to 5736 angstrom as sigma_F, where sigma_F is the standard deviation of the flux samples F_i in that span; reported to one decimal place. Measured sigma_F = 2.6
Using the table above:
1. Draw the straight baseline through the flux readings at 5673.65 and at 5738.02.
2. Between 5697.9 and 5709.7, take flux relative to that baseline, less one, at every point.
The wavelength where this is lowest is 5699.84 angstrom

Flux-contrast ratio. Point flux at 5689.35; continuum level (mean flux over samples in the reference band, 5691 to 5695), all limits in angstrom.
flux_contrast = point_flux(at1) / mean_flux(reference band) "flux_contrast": 0.92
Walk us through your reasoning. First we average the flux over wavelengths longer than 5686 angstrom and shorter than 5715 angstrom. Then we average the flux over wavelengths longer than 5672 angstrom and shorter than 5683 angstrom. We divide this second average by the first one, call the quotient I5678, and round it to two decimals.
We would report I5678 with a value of 0.98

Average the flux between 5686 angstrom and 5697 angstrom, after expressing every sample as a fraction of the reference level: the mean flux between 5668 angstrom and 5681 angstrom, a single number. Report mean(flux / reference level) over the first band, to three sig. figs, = 0.988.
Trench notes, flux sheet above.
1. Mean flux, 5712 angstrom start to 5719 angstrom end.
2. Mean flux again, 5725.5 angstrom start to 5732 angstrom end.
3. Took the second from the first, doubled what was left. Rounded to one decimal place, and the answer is -3.9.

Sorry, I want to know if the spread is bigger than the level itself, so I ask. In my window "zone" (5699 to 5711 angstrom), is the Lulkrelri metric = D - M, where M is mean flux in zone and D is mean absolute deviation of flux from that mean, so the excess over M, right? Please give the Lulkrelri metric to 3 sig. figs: -20.2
